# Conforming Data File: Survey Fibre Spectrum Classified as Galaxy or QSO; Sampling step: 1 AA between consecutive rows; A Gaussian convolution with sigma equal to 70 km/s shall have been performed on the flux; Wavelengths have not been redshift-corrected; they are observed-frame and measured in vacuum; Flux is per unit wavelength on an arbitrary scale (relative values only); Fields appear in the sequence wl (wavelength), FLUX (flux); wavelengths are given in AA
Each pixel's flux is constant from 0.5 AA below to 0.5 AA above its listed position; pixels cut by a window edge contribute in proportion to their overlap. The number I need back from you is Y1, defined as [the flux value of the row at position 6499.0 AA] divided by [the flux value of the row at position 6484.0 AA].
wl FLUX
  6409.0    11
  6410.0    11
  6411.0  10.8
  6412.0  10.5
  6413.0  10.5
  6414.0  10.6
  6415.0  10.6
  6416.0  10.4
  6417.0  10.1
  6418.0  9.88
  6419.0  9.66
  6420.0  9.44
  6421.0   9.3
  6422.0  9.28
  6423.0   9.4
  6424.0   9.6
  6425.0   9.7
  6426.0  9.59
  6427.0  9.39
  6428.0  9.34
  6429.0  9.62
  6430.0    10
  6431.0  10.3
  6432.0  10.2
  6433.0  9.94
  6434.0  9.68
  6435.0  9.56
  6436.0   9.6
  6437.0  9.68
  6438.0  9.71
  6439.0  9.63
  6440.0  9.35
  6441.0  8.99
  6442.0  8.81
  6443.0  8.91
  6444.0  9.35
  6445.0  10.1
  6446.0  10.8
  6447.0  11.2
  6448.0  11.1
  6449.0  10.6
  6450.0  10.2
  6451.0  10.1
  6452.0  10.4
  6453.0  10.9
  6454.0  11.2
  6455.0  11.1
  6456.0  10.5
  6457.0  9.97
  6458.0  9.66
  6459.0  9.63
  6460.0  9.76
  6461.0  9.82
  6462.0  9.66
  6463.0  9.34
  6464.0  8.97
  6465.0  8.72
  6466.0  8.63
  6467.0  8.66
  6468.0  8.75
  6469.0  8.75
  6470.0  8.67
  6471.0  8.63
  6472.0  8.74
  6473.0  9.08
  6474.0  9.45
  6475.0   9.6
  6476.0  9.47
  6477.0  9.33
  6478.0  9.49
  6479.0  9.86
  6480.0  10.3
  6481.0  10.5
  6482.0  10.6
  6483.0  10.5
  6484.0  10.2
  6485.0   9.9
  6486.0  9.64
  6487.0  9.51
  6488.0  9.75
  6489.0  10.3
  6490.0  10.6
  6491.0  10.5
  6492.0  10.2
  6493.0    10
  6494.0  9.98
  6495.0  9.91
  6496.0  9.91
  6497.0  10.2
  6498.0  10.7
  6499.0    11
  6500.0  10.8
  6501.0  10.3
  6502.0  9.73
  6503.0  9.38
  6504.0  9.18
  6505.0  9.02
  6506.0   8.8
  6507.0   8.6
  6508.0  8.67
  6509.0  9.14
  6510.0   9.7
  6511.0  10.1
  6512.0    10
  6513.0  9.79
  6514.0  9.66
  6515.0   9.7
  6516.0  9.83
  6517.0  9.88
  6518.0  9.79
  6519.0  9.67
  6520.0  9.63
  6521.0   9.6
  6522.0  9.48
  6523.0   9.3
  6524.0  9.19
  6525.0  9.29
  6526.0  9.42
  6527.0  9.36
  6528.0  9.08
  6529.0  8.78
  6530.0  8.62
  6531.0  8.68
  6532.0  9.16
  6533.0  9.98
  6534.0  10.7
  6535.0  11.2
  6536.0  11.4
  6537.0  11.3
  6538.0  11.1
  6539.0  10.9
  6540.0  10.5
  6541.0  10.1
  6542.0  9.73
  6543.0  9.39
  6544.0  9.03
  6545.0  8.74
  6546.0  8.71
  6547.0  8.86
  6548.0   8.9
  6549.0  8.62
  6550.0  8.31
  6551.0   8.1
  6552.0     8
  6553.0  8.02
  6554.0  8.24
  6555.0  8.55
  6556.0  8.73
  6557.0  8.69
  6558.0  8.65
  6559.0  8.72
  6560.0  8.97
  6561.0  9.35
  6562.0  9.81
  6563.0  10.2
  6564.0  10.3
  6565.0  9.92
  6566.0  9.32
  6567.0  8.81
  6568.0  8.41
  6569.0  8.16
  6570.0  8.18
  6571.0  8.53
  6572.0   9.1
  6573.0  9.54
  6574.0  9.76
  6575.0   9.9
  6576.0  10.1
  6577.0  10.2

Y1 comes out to 1.08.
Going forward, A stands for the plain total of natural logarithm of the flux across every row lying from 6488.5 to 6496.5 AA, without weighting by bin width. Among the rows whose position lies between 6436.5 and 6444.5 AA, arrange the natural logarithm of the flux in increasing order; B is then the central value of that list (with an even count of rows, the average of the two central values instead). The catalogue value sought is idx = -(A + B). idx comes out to -20.8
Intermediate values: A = 18.6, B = 2.24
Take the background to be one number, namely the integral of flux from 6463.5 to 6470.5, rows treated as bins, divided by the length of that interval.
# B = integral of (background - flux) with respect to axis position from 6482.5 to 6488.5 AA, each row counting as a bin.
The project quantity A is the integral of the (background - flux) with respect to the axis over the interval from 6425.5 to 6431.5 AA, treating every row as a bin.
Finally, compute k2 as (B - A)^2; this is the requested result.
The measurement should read 1.6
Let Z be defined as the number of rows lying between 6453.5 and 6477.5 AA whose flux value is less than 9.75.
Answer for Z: 18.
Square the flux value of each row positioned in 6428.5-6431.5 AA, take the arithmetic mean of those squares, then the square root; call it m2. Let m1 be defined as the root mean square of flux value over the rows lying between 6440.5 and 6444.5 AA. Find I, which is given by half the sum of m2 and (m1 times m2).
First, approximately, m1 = 9.0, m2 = 10.0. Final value 50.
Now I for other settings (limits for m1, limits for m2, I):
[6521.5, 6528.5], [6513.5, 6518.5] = 50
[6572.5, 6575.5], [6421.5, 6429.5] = 51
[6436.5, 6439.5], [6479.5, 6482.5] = 56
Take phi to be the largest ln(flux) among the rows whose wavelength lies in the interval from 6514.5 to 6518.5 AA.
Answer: 2.29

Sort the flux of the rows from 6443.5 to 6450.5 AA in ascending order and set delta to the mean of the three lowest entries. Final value 9.88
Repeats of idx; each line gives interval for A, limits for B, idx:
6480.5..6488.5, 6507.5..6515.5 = -20.7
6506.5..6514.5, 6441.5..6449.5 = -20.3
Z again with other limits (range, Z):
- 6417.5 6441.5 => 19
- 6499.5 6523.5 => 16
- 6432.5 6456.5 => 11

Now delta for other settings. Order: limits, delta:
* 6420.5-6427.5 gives 9.32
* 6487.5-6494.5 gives 9.91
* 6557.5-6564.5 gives 8.78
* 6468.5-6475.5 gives 8.68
